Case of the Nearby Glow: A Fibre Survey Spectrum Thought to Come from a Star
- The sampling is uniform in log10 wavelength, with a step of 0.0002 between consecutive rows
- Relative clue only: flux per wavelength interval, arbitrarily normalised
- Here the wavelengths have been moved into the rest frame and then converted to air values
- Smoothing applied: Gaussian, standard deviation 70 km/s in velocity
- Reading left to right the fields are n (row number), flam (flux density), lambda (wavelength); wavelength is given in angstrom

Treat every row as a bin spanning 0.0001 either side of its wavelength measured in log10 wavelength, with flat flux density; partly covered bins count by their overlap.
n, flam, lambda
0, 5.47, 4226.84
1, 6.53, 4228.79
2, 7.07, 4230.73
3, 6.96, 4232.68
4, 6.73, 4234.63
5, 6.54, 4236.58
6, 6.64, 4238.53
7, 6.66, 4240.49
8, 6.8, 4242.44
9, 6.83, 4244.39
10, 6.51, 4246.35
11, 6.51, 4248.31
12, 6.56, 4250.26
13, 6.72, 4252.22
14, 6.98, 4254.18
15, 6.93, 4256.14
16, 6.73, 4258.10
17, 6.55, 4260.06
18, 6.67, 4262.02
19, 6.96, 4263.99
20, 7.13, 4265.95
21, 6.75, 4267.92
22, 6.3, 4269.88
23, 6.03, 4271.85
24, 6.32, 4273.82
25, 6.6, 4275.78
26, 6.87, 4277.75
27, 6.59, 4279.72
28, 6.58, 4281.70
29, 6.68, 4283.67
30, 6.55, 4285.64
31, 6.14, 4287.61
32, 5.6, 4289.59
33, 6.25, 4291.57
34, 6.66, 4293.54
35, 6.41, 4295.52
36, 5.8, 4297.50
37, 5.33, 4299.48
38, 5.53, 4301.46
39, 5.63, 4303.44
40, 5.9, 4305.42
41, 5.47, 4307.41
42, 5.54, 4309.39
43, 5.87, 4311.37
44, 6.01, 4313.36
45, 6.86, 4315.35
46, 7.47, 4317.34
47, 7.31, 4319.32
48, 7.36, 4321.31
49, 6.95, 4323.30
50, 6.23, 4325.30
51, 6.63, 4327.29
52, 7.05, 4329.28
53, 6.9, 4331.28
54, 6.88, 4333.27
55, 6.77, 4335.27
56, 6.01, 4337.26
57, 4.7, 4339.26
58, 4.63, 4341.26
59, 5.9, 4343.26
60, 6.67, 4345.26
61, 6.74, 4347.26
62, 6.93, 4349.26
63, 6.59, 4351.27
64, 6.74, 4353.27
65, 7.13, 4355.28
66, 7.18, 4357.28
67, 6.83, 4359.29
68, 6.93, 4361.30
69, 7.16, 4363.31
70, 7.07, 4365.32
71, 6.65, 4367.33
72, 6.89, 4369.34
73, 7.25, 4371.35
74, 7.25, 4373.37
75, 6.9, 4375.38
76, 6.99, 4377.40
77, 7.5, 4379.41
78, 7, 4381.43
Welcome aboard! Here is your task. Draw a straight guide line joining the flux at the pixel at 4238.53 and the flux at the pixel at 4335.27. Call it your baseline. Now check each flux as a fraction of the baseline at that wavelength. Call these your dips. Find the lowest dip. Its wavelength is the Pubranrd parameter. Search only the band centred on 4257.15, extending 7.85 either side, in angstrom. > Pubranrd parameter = 4260.06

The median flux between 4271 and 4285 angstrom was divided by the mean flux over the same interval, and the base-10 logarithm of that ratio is 0.004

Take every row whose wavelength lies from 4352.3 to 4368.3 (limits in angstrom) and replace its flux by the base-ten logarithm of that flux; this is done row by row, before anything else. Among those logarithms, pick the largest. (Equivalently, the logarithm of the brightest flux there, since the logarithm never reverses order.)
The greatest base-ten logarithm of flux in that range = 0.856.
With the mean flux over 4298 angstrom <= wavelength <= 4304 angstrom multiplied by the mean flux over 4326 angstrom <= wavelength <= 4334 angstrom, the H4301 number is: 37.7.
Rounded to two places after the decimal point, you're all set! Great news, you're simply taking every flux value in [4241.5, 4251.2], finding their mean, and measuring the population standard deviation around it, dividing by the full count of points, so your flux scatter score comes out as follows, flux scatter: 0.14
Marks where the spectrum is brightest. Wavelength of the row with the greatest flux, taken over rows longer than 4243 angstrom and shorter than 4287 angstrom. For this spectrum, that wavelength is 4265.95 angstrom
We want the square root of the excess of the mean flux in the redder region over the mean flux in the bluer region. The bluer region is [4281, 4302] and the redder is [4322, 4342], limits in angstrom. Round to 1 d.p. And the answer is 0.4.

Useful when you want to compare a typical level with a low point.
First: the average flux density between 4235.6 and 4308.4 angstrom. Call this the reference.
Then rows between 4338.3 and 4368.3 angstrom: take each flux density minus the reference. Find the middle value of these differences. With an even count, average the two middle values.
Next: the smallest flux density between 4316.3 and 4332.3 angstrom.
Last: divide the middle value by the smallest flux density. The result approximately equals 0.051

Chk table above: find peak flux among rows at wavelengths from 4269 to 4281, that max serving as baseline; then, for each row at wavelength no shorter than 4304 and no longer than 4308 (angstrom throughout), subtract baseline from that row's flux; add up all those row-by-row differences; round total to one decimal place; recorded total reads -2.4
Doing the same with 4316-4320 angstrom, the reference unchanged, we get 1.0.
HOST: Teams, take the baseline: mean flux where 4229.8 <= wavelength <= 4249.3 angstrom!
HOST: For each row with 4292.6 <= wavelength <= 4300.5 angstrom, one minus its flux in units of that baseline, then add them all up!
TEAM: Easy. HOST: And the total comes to 0.40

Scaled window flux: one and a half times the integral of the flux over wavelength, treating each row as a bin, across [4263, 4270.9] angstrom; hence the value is 80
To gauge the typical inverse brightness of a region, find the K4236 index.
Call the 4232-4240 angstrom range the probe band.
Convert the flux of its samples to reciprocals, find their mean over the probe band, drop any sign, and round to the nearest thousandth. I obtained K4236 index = 0.149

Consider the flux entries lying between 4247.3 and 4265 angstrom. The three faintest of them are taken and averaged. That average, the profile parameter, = 6.54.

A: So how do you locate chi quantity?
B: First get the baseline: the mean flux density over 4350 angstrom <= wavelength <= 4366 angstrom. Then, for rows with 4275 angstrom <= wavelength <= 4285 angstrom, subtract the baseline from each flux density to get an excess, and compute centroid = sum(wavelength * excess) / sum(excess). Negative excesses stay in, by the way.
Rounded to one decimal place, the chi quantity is 4279.9 angstrom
